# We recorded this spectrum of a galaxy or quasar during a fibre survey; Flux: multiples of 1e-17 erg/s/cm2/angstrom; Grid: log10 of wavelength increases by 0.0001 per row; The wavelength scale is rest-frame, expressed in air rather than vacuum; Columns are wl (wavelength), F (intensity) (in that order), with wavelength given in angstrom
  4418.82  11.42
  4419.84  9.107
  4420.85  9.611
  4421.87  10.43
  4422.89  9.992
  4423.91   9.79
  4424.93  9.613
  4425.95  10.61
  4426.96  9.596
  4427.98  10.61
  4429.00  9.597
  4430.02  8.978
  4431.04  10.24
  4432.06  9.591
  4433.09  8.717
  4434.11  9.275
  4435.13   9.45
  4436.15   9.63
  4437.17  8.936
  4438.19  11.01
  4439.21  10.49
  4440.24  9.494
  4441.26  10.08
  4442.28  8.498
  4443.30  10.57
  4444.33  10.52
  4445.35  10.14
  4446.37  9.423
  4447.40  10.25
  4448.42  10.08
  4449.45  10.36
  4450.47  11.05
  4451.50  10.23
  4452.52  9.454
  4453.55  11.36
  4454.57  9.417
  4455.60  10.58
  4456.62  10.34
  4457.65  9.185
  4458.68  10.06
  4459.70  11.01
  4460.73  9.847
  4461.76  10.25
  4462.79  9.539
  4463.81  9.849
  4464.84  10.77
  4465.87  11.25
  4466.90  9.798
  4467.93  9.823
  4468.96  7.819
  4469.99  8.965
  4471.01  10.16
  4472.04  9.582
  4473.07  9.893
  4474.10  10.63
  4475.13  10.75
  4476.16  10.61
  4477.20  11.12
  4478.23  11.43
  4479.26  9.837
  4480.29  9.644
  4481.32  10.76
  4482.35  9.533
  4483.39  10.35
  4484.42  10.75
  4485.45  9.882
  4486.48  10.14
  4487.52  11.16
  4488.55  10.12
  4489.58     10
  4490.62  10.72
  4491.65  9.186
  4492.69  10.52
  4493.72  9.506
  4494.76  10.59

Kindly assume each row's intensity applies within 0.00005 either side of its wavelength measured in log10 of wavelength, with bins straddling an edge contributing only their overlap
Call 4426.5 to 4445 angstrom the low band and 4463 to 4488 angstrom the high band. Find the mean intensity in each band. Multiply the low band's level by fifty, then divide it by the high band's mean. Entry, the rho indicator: 47.8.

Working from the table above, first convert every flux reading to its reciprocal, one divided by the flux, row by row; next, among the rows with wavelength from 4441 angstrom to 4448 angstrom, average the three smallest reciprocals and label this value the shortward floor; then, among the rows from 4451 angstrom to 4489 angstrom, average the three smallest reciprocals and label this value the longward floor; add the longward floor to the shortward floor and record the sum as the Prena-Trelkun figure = 0.184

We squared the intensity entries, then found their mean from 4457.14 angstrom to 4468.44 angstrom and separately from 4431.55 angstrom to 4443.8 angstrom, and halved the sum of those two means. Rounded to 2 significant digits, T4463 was 98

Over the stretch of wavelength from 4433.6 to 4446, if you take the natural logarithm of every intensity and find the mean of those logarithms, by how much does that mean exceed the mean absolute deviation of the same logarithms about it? 2.22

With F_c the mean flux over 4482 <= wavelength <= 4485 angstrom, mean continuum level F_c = 10.2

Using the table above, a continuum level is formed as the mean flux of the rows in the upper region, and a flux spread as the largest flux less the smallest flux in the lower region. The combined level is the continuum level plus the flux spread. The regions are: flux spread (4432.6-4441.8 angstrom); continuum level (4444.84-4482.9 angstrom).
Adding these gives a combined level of 12.4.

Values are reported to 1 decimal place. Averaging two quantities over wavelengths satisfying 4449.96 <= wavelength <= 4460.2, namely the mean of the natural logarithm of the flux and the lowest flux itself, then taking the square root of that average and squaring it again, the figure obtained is 5.8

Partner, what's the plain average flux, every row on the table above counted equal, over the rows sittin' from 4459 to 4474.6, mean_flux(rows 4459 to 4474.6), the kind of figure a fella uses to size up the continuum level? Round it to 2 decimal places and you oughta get 9.95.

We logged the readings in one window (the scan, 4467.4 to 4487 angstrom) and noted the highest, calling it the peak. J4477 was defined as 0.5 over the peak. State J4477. 0.0437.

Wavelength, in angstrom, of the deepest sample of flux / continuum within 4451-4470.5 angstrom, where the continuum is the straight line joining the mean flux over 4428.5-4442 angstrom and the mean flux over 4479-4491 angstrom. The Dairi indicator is 4468.96 angstrom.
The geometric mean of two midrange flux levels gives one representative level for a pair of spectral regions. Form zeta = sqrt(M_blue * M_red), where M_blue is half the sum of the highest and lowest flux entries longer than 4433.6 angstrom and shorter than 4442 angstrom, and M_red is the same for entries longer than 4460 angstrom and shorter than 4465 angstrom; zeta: 10.1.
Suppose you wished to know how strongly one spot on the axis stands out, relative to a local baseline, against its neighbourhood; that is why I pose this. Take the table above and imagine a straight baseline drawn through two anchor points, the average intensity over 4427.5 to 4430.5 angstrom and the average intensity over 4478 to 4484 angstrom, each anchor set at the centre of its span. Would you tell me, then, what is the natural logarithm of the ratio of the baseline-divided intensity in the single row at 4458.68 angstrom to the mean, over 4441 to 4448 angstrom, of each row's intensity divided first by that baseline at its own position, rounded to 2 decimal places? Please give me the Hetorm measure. 0.00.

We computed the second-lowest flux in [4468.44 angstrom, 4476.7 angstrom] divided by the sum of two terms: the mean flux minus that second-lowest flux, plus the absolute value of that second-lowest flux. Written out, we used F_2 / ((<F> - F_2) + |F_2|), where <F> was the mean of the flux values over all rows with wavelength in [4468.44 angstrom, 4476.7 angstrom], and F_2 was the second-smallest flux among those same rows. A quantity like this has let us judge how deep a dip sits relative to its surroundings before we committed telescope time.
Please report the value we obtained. 0.915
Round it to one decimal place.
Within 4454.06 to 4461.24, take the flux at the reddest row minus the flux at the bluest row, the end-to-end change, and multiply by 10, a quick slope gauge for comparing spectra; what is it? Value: 4.3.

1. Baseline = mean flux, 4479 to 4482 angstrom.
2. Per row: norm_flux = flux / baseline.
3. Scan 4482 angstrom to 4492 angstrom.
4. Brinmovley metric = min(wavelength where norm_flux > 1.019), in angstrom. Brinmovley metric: 4483.39 angstrom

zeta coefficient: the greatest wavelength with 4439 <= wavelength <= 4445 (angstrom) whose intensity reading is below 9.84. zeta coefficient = 4442.28 angstrom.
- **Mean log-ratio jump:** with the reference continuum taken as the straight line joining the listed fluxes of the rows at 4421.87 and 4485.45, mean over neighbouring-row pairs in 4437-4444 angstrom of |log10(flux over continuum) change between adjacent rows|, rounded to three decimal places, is 0.058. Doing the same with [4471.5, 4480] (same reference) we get 0.022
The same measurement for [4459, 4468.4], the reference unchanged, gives 0.029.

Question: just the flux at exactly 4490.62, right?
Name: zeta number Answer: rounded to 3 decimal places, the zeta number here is 10.720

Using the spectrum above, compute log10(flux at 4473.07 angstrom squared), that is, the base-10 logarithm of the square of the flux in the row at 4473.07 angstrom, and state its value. 1.99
